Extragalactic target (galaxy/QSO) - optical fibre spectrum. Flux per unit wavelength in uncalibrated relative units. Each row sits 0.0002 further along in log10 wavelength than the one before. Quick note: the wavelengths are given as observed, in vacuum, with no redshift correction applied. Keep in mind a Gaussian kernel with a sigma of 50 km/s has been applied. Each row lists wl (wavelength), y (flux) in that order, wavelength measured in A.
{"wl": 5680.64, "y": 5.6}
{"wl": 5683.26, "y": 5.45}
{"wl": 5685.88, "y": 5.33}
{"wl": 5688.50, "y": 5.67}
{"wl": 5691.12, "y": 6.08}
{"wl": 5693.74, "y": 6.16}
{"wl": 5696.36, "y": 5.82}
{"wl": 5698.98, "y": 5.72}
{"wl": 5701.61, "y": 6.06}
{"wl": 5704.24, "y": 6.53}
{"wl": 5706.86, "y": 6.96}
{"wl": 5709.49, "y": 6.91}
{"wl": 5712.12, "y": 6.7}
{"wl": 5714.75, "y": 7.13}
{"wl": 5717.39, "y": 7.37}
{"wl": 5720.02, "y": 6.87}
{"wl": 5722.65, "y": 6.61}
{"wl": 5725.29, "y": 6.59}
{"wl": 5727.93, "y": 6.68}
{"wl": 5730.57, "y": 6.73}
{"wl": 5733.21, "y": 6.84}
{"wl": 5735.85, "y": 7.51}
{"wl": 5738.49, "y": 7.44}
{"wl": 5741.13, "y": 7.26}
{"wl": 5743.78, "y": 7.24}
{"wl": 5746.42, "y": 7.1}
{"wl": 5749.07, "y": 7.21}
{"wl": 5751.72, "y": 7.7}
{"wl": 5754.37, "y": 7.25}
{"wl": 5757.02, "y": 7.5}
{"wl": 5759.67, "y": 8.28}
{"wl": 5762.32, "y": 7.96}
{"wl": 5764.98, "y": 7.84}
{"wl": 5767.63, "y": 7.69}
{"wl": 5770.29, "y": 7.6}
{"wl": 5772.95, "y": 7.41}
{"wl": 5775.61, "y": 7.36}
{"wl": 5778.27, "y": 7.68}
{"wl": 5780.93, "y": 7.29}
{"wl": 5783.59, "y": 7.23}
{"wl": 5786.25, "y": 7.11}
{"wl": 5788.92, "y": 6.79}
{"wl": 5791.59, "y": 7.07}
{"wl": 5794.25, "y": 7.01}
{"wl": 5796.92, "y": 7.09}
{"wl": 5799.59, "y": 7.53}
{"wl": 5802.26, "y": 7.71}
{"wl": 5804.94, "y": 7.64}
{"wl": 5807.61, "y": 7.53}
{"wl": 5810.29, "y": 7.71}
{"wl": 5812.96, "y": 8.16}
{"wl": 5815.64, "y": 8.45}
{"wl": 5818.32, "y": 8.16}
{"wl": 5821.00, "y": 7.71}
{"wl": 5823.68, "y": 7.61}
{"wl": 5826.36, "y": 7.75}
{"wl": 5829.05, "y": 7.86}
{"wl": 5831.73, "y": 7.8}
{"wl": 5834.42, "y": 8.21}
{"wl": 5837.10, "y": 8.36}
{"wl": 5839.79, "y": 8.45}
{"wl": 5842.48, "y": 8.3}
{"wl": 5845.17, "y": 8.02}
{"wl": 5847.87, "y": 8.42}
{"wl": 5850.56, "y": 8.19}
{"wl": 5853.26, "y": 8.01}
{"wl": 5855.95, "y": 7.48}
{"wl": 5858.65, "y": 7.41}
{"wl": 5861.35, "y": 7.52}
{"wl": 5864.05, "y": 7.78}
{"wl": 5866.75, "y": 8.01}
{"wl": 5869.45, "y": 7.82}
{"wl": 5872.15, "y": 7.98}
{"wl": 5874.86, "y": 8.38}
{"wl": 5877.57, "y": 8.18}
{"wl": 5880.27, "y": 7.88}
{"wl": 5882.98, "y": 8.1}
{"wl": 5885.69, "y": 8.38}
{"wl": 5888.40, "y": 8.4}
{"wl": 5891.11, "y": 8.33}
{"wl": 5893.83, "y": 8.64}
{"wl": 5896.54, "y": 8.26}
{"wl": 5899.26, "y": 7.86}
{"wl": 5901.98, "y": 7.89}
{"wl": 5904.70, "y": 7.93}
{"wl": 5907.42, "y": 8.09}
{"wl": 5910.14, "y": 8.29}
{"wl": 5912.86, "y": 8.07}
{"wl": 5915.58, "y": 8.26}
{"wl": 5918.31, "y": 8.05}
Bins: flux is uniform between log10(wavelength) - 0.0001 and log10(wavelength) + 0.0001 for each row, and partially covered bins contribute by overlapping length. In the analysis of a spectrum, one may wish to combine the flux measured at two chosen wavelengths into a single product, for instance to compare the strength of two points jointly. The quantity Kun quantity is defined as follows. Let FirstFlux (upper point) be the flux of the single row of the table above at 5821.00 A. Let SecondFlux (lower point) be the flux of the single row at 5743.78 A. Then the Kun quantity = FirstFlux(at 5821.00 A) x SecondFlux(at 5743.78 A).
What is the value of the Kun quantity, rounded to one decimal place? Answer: 55.8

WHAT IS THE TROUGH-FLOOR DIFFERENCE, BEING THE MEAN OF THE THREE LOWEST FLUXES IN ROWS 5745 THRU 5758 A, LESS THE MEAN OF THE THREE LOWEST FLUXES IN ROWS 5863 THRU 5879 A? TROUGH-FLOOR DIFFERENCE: -0.67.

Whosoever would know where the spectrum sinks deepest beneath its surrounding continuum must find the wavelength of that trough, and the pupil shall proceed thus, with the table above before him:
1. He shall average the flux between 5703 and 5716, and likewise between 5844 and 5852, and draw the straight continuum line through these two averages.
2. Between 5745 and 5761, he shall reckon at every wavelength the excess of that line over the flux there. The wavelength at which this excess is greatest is 5746.42 A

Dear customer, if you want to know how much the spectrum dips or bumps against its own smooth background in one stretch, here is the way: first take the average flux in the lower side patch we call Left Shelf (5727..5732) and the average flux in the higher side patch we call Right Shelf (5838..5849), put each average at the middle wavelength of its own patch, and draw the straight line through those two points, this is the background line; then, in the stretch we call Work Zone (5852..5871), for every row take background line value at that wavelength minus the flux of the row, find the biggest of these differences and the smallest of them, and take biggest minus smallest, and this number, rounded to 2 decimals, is 0.67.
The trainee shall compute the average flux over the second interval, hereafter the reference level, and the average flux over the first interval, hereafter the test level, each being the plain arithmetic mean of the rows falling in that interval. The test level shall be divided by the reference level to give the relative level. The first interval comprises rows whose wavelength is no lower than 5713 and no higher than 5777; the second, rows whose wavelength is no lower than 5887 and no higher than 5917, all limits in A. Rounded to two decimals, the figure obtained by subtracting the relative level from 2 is 1.11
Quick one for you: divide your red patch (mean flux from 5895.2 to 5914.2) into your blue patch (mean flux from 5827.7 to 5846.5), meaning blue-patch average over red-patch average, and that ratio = 1.01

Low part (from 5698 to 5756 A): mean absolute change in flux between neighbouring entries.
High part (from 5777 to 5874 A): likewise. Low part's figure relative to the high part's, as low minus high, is 0.04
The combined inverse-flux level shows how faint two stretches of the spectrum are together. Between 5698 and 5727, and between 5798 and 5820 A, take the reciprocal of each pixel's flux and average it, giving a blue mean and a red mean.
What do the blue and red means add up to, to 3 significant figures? 0.278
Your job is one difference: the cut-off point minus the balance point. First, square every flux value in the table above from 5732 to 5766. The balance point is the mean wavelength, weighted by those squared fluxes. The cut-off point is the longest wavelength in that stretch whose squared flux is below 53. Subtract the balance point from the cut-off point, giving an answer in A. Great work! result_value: 4.6 A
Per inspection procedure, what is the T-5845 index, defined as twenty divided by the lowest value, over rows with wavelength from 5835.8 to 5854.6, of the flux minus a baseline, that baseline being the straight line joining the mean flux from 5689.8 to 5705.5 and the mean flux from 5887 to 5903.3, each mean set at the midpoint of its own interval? 83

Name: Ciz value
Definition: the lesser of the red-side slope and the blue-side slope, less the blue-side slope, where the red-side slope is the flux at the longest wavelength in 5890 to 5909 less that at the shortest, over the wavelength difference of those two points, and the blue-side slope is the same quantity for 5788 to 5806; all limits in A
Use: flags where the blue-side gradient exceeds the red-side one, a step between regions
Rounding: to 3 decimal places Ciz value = -0.068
